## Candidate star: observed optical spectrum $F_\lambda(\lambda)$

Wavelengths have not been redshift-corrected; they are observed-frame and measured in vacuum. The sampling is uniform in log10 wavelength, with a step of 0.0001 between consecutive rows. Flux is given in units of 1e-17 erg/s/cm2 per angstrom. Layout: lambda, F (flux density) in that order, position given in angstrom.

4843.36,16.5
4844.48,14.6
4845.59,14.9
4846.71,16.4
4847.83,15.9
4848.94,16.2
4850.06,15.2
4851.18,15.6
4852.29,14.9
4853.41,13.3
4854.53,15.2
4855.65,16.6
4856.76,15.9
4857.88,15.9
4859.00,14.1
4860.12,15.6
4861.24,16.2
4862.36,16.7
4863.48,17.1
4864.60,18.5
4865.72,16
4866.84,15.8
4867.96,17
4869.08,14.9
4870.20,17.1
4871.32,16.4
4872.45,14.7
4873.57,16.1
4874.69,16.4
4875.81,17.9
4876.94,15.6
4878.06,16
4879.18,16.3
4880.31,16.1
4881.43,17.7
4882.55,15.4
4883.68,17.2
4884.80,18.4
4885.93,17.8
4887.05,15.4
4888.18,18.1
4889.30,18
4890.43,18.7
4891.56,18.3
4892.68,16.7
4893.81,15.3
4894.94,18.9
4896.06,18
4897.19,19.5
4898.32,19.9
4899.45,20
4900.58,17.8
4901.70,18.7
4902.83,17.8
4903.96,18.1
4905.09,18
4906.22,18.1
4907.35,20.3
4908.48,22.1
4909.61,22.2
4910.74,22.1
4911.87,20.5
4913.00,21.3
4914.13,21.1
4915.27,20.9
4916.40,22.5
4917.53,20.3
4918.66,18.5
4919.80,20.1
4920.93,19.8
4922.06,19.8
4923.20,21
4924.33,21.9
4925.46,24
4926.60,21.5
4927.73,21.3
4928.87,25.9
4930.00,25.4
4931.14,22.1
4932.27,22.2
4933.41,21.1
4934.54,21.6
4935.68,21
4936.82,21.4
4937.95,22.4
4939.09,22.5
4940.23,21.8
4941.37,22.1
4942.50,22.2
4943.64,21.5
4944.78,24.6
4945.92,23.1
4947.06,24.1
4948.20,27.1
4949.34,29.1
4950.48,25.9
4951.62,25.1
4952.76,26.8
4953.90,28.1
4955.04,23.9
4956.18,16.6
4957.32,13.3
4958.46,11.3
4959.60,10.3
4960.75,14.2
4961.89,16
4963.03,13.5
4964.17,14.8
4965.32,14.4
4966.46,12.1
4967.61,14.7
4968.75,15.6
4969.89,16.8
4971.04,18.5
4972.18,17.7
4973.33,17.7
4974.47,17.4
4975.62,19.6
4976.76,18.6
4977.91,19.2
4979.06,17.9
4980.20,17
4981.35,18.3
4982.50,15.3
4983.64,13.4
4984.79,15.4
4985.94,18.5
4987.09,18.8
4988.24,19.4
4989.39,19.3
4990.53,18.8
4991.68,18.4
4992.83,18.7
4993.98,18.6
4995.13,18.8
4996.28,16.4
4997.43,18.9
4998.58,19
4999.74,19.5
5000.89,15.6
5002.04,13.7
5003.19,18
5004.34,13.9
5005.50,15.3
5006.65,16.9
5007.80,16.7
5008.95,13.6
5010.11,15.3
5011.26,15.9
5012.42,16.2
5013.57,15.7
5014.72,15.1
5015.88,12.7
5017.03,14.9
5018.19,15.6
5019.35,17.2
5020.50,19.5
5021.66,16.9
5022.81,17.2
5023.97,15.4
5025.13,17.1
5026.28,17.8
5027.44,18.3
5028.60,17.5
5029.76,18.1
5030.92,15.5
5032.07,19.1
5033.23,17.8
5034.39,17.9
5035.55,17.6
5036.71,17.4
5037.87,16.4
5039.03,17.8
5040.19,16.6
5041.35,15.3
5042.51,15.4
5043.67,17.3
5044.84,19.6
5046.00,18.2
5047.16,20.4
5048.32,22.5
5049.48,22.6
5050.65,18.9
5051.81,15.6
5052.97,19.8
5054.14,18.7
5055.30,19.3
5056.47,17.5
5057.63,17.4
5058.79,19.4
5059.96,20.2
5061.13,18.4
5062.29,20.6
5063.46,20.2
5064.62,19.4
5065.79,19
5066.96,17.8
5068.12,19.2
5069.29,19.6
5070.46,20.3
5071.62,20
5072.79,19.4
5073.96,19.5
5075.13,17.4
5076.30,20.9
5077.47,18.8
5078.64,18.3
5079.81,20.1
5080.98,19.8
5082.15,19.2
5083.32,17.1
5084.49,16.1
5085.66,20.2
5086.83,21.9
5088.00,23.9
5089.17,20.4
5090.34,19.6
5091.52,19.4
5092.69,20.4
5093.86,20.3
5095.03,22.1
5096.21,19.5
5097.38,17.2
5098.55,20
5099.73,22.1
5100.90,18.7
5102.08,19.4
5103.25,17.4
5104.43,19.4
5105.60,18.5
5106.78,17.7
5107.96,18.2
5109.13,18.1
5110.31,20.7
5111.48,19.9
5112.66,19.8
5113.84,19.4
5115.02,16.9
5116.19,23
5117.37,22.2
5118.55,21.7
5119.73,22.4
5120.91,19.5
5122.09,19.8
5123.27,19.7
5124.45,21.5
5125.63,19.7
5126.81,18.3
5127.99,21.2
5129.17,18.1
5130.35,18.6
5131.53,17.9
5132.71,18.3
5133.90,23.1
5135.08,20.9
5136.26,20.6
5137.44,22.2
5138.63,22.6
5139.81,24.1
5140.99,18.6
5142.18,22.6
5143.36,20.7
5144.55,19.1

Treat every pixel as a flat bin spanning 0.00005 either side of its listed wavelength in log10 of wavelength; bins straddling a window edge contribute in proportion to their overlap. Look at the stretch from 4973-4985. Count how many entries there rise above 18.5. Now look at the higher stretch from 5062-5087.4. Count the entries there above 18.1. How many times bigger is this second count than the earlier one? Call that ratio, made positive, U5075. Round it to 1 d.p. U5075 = 6.0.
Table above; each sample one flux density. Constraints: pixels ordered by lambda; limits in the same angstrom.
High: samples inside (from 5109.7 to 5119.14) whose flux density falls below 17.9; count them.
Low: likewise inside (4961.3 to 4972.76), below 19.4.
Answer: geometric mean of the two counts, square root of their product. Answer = 3.2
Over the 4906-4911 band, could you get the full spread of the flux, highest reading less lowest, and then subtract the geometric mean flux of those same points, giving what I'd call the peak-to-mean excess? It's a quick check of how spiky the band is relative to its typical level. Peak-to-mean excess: -16.8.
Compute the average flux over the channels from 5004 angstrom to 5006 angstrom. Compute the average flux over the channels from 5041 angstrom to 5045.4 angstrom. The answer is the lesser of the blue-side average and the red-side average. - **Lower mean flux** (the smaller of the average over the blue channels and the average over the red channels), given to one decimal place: 14.6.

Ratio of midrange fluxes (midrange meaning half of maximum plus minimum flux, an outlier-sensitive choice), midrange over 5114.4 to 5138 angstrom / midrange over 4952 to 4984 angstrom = 1.04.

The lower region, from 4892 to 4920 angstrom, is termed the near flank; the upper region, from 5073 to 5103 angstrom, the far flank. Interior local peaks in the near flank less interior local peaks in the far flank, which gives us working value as 1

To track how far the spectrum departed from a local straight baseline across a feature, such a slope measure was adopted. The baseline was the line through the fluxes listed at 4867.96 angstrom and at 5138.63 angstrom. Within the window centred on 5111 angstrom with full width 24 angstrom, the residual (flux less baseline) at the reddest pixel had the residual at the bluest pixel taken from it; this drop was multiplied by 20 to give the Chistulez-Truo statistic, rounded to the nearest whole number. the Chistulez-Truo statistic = -55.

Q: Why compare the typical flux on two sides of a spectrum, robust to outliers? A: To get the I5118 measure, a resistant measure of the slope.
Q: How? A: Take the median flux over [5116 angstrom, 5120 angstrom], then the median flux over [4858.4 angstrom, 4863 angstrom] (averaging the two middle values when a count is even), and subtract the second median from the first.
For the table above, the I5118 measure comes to 6.4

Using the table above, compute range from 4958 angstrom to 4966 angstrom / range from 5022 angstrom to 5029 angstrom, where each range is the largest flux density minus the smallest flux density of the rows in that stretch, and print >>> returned 2.0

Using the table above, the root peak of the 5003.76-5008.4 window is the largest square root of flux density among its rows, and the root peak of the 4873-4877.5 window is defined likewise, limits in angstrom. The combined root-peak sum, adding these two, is 8.3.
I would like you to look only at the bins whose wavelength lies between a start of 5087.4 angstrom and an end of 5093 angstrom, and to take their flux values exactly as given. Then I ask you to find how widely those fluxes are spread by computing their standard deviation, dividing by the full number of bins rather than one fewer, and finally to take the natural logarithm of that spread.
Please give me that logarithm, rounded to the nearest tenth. 0.5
